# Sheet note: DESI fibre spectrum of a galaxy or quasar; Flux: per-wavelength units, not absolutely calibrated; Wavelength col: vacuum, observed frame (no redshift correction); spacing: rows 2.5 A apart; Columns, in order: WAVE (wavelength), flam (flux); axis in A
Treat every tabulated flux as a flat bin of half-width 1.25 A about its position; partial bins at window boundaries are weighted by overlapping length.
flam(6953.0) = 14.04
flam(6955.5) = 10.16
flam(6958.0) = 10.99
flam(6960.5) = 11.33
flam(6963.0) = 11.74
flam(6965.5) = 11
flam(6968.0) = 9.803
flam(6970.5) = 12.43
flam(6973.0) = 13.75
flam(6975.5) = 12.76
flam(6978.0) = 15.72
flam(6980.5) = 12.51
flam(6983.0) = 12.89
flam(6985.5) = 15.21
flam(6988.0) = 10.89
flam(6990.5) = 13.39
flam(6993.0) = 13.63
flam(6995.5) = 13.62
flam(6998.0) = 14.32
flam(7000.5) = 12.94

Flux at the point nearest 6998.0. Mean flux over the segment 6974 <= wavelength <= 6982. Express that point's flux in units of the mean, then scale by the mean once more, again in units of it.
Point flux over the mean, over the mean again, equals 0.077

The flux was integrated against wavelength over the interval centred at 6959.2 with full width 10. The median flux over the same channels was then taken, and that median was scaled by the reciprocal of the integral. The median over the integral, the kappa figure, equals 0.101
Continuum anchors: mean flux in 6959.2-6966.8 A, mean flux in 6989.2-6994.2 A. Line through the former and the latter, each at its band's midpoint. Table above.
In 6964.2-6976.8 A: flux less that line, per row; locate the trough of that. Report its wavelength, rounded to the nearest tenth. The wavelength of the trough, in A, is 6968.0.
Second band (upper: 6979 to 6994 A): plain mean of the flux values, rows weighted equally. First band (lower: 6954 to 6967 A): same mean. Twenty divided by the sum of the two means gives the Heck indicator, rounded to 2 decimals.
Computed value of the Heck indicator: 0.83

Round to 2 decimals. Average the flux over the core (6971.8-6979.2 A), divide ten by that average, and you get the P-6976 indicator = 0.71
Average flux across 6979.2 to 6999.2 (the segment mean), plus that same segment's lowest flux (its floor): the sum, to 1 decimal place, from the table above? 24.2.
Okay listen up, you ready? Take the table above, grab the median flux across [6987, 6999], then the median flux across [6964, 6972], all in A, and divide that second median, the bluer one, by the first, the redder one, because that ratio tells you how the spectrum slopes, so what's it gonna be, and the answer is 0.81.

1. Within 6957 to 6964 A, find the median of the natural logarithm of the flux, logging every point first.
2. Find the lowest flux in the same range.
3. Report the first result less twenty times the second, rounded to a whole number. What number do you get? -217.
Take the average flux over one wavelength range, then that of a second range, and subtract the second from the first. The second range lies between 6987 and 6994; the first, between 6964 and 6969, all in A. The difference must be -2.2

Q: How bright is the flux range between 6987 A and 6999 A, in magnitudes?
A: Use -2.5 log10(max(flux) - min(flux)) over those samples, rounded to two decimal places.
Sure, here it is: -1.34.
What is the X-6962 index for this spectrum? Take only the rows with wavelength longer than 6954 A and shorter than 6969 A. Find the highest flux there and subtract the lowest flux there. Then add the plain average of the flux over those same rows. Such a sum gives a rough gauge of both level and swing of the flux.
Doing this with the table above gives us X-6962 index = 12.8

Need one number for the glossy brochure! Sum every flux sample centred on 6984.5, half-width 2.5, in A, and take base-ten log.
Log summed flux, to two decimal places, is 1.45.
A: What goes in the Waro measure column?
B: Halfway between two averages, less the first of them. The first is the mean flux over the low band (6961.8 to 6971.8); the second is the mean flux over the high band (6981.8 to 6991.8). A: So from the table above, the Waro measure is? 0.9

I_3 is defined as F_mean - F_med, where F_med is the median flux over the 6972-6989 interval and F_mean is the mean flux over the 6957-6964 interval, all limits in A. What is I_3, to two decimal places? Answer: -1.54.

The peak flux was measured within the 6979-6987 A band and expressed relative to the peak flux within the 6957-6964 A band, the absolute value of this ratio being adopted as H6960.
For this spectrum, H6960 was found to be 1.30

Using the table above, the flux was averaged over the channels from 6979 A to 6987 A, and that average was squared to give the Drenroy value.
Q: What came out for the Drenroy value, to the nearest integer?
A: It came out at 183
